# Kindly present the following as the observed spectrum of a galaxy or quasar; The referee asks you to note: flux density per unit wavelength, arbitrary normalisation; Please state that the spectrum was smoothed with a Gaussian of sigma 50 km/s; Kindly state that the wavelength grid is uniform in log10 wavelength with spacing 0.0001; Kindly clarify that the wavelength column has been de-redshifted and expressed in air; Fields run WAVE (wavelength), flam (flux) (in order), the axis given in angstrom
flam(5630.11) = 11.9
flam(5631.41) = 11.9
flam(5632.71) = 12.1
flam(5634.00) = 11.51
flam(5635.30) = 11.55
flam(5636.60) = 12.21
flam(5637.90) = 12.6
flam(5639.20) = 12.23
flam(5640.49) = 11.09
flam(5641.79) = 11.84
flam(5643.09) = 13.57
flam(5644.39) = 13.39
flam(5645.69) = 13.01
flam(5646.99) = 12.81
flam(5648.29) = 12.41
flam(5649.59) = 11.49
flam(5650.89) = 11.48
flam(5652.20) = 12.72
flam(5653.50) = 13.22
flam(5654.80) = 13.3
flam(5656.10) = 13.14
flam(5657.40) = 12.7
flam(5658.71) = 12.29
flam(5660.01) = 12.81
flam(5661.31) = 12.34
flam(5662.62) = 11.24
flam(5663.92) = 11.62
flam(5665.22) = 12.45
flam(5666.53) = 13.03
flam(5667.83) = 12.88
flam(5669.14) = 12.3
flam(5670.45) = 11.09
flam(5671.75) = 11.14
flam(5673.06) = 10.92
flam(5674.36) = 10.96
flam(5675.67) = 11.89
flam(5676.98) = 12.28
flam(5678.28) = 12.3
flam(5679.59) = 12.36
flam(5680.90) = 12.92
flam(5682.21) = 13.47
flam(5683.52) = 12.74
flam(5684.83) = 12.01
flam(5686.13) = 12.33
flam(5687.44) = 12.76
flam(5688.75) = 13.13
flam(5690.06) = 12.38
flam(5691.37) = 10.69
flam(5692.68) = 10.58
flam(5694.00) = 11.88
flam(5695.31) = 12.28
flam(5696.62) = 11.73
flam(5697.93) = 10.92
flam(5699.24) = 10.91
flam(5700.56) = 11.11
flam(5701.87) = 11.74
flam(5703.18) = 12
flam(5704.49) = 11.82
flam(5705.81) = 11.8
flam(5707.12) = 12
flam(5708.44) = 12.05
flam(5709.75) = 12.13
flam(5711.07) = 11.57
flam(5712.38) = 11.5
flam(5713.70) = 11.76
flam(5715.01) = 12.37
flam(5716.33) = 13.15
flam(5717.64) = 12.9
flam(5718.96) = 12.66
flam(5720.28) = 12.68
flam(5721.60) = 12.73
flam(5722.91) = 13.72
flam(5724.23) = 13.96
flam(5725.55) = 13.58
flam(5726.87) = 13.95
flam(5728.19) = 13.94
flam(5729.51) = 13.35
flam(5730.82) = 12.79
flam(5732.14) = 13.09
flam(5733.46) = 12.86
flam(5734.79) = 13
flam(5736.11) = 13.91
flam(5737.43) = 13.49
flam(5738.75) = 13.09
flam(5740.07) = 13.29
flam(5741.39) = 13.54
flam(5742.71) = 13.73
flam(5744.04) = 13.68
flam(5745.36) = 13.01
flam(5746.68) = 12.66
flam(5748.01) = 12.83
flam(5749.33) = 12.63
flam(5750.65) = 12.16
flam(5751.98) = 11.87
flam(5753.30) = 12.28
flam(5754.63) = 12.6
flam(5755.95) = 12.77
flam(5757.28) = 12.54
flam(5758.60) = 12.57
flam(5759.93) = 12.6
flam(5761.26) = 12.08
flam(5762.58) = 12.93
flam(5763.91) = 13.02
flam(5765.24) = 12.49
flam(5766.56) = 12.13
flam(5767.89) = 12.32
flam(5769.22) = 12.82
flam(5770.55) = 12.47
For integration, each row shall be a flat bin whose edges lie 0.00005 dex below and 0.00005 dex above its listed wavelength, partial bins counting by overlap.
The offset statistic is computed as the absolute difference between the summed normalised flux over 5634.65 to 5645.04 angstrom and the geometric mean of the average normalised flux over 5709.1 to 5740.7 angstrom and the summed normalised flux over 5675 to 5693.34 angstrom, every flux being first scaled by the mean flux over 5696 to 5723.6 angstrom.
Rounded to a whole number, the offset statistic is 4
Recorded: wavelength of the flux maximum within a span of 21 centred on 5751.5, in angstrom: 5742.71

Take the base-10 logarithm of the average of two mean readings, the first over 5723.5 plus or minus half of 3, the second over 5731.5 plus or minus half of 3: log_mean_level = 1.13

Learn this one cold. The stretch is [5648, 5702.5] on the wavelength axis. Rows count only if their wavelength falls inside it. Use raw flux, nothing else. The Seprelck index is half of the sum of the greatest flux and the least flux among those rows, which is 12.0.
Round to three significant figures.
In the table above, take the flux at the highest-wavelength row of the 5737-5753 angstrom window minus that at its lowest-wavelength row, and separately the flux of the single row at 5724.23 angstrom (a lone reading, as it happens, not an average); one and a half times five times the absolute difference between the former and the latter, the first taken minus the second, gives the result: 117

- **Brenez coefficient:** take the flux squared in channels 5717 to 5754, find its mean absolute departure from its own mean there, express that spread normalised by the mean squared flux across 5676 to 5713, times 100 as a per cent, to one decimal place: 8.7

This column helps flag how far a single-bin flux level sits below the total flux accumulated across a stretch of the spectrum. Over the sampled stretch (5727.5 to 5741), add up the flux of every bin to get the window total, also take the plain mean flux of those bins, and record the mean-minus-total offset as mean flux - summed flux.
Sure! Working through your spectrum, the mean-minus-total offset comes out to -120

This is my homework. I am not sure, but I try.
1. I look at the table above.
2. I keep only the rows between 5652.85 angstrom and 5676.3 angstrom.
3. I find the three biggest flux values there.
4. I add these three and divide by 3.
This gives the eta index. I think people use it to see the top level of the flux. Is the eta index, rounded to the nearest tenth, 13.2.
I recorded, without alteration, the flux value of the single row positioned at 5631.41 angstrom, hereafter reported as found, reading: 11.9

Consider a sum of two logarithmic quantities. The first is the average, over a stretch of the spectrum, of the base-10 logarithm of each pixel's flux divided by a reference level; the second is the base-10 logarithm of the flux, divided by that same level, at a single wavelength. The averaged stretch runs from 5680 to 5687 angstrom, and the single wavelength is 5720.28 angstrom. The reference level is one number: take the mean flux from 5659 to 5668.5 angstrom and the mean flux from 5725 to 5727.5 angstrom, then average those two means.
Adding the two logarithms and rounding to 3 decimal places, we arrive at -0.025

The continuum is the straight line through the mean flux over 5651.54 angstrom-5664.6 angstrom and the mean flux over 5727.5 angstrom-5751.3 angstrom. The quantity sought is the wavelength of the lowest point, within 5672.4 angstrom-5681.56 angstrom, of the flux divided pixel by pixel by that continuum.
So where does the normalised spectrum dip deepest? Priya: 5673.06 angstrom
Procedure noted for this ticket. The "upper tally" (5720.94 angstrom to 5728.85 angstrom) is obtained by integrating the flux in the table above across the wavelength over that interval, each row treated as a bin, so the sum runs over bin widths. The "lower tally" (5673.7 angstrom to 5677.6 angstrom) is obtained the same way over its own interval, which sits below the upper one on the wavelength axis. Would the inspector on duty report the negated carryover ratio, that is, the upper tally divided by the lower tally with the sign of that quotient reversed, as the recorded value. -2.4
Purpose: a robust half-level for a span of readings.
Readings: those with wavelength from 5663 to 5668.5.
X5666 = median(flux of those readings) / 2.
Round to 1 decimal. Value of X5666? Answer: 6.3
